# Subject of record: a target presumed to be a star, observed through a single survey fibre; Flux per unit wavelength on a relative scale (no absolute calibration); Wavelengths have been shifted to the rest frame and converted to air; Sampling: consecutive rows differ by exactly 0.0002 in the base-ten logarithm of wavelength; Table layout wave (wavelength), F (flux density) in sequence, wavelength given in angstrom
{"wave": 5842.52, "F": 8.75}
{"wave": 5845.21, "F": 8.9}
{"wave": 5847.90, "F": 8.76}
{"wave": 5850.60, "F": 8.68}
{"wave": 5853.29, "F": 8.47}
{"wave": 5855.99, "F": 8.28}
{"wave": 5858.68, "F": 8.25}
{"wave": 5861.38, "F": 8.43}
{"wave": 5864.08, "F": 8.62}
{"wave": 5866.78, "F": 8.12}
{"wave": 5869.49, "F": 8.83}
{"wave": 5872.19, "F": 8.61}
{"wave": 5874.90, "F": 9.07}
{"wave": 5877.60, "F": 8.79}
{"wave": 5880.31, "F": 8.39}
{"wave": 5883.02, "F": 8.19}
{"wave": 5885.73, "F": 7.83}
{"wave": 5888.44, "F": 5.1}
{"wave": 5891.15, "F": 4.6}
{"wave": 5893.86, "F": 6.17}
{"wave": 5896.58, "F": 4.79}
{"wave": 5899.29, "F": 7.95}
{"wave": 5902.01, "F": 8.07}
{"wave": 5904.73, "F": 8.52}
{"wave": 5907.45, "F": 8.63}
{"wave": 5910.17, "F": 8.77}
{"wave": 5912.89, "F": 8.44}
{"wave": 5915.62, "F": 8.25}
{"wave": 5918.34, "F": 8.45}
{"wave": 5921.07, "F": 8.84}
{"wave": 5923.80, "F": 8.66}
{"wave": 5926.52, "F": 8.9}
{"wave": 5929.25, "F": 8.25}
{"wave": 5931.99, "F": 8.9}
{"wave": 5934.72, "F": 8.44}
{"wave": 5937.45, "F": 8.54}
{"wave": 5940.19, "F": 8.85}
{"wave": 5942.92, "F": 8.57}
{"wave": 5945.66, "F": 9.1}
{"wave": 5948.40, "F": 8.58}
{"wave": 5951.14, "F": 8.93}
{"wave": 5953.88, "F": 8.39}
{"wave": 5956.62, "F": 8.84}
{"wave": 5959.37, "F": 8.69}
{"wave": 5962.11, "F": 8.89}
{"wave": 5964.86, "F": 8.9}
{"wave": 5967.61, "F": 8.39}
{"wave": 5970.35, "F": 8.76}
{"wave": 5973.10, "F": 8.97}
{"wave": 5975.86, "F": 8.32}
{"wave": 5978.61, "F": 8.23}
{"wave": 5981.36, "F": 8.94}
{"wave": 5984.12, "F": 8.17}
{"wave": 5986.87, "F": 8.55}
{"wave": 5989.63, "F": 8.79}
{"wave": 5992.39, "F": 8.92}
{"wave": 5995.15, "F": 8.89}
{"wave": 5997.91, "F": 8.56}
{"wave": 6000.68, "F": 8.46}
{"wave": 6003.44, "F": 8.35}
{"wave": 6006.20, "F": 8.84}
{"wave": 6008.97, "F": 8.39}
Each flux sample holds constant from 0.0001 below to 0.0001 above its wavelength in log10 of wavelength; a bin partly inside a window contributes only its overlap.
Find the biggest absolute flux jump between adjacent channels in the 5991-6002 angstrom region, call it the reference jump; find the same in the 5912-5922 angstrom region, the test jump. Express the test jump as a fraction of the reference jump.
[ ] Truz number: 1.2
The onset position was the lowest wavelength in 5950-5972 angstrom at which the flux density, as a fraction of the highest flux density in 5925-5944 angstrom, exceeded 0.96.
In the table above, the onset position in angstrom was 5951.14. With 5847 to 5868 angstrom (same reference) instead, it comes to 5847.90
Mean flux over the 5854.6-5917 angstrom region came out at 7.86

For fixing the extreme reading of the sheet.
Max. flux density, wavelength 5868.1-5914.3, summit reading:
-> 9.07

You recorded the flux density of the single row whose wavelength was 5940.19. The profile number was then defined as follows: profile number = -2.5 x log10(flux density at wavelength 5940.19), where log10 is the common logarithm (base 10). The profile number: -2.37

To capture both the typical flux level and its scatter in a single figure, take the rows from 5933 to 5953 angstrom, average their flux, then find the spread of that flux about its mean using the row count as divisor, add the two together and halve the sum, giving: 4.47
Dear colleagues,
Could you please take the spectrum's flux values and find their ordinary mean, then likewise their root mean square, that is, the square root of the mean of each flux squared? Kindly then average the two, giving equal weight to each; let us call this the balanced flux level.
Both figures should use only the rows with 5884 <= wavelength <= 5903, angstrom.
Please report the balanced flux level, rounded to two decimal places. 6.44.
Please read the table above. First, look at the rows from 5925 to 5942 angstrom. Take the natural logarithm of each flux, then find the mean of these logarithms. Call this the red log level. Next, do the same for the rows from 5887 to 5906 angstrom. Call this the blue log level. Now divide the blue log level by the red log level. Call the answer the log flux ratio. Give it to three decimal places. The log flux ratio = 0.851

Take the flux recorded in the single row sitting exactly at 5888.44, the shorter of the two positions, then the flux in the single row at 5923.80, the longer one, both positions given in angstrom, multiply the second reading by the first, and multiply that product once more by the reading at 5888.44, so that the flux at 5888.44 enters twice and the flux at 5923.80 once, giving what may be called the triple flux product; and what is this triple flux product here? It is 225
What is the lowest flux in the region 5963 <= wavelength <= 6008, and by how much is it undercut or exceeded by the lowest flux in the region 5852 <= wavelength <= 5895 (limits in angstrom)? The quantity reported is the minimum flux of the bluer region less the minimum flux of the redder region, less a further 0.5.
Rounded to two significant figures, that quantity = -4.1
